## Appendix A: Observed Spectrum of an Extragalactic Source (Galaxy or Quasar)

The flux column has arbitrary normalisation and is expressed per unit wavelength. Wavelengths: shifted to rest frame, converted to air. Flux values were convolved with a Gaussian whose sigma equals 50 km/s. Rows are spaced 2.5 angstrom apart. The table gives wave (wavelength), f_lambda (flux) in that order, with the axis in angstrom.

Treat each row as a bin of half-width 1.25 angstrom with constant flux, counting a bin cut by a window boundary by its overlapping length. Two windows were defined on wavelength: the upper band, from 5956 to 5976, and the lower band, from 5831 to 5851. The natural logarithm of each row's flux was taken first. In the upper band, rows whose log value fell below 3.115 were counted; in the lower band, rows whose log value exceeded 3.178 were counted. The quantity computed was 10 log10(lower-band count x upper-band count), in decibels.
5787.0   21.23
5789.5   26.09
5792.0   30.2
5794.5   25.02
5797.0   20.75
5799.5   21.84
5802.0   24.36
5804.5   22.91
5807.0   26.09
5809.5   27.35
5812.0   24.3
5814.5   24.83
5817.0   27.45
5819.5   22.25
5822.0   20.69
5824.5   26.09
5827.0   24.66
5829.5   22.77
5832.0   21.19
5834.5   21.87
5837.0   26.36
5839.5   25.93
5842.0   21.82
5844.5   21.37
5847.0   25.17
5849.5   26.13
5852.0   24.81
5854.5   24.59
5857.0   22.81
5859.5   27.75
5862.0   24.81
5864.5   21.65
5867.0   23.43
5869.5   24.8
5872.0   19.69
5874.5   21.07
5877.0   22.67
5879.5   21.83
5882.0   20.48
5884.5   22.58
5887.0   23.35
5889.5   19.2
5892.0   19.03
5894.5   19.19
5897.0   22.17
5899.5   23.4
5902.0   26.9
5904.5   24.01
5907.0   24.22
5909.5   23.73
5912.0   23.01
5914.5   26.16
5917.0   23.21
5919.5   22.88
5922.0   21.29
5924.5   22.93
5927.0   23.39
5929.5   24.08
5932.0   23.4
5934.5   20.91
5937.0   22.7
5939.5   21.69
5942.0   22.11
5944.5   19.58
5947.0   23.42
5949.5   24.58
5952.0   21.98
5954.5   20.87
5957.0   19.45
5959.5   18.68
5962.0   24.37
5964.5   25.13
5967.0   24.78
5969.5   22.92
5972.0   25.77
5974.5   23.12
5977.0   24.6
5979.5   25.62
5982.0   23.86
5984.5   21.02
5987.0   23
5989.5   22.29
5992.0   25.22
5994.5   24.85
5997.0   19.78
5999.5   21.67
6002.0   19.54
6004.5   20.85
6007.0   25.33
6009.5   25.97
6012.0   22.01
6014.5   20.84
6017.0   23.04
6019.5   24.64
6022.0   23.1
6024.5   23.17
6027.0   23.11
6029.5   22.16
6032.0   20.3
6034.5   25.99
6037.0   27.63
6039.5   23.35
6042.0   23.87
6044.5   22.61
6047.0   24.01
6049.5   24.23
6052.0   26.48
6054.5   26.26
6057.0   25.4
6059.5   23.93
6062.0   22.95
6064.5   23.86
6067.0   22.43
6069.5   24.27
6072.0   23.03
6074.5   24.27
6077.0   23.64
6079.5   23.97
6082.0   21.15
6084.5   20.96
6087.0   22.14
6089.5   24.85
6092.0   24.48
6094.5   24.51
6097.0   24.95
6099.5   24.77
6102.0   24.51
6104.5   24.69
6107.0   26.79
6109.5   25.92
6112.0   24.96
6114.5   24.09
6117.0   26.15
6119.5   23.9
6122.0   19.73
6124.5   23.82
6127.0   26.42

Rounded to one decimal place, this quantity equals 9.0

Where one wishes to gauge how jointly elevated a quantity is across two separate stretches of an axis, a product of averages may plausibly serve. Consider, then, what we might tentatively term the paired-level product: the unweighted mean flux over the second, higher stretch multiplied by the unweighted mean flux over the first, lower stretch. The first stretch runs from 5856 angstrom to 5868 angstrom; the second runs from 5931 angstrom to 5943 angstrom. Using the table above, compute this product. 534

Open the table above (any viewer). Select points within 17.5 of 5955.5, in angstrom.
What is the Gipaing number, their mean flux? 22.5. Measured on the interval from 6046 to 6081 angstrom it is 24.2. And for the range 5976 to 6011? 23.1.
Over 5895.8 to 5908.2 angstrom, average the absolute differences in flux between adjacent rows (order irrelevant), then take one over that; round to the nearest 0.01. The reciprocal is 0.51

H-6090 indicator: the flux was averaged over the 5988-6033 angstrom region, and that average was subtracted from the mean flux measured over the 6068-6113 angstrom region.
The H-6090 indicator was 1.4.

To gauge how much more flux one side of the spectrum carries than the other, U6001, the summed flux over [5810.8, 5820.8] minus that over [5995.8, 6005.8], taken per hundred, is 0.17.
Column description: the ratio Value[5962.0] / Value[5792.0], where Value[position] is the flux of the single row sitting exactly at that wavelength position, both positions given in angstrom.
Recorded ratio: 0.81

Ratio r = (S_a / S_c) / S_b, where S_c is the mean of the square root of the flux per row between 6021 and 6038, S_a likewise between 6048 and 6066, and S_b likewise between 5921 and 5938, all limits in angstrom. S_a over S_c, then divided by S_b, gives 0.215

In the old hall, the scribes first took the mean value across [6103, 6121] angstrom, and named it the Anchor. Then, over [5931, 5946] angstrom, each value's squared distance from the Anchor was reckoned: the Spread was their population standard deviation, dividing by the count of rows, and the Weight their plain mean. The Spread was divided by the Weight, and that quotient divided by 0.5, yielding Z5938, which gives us 1.4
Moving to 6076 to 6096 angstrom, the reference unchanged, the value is 2.3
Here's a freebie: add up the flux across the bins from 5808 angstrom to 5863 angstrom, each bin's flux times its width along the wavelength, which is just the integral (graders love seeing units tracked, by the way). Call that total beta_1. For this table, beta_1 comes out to 1338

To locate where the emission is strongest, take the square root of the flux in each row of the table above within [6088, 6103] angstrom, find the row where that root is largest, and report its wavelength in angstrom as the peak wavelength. 6097.0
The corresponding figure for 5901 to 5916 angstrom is 5902.0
